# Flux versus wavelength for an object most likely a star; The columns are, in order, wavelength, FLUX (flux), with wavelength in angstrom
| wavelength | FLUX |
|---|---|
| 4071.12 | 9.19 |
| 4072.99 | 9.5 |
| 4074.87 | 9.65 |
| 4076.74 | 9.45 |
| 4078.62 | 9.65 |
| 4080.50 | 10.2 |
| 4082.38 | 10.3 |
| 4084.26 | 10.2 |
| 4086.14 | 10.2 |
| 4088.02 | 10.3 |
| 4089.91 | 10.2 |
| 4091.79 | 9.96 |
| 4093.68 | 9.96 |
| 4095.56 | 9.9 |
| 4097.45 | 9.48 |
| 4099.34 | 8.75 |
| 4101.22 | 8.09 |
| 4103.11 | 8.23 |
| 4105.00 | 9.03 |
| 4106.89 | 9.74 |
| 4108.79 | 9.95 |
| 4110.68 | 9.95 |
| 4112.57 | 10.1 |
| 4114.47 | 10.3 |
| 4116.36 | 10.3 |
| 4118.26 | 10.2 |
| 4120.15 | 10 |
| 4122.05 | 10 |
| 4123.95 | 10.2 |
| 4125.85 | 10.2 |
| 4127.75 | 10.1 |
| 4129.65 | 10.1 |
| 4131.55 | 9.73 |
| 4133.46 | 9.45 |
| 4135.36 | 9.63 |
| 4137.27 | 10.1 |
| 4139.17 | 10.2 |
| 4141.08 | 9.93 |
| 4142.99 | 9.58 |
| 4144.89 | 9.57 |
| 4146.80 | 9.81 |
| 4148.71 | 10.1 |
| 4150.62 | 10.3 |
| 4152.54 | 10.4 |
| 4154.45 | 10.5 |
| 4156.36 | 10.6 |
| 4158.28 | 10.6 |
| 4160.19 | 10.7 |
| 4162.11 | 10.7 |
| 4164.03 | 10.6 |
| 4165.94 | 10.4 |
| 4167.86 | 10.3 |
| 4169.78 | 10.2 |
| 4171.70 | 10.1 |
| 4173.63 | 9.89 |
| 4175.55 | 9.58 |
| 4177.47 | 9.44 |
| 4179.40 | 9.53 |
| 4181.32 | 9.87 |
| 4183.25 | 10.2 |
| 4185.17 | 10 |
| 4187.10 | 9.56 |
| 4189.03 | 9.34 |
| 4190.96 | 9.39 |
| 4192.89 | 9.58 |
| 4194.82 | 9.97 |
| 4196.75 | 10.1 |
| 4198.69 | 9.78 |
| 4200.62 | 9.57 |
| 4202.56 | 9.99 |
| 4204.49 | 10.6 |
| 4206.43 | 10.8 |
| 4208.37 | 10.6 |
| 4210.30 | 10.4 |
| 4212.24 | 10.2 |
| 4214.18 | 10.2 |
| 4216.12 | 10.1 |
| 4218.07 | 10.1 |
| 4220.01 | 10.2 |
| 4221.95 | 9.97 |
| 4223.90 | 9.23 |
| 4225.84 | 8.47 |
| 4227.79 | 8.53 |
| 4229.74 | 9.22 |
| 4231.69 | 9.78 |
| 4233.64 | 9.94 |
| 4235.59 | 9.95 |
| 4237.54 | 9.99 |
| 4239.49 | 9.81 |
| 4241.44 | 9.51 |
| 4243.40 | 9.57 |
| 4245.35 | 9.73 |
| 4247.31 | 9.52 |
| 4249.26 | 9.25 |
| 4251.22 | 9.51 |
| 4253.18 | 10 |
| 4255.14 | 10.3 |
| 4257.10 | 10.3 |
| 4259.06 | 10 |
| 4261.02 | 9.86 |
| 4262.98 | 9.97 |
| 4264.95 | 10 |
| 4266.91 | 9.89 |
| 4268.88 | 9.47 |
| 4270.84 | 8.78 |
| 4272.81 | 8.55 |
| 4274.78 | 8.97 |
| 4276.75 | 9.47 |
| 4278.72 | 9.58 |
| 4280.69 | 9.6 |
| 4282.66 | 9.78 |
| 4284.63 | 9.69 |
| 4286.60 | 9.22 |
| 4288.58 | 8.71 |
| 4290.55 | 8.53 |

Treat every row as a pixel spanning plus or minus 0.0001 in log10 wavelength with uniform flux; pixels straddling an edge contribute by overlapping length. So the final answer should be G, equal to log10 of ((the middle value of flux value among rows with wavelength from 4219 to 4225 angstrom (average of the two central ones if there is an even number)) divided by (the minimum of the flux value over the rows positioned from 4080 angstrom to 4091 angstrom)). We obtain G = -0.010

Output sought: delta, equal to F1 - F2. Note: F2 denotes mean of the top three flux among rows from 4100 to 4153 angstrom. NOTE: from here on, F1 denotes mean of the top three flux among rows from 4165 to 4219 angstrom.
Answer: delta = 0.33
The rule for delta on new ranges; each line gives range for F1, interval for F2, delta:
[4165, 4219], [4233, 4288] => 0.47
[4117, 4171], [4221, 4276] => 0.47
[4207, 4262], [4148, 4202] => -0.23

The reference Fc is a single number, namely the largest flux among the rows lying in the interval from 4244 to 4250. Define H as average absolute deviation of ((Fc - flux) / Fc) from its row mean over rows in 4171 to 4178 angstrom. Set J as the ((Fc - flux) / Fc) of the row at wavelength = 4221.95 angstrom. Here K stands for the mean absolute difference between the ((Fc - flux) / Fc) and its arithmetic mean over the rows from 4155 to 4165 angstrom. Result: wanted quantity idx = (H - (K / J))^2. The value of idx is 0.1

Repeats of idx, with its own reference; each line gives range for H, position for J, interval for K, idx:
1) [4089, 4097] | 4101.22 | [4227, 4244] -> 0.0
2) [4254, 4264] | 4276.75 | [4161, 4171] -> 0.4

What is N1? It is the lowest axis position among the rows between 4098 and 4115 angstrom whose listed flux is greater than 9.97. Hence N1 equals 4112.57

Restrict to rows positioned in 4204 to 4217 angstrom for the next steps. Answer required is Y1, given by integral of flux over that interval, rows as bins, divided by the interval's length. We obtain 10.4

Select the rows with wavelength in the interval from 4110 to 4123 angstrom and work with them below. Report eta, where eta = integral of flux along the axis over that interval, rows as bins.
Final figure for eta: 132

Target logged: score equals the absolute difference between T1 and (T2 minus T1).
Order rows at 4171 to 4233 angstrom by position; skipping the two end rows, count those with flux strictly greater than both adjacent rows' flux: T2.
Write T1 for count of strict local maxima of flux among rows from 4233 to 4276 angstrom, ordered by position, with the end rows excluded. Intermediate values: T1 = 3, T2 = 4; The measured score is 2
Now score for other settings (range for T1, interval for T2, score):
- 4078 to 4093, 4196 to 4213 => 3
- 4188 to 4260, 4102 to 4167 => 9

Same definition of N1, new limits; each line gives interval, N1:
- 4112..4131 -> 4112.57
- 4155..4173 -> 4156.36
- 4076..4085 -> 4080.50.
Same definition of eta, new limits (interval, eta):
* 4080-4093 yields 132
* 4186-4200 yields 135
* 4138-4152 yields 139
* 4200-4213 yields 134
